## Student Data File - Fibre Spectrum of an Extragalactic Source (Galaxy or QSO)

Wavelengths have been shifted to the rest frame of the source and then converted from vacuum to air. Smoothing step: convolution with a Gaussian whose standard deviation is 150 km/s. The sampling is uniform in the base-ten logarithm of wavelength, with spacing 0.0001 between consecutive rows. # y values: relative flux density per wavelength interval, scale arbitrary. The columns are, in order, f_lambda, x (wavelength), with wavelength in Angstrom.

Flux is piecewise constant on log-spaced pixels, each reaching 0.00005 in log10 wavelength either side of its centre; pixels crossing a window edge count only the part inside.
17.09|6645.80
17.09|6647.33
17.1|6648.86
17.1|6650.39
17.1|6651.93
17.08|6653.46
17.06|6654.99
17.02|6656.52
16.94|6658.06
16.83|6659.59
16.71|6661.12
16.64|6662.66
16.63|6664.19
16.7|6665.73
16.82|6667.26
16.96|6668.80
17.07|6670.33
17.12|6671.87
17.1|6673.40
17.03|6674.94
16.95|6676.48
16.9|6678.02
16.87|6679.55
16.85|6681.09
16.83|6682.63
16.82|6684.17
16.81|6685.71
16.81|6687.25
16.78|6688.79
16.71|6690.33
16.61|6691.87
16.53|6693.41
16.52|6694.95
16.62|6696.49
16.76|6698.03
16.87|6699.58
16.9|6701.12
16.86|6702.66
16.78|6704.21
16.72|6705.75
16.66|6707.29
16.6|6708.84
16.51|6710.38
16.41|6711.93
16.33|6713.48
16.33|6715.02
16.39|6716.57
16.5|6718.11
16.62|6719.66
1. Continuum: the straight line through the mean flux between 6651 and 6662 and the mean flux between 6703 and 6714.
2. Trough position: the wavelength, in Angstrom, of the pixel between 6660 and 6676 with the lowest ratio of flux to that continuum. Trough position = 6662.66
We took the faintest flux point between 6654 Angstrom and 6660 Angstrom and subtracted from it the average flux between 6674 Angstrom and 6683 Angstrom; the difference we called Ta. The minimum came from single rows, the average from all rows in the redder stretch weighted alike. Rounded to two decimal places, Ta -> -0.07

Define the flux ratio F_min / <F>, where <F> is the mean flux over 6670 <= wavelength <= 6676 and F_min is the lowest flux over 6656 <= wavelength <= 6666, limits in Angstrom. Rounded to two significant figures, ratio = 0.97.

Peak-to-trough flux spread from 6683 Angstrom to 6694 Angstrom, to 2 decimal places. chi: 0.29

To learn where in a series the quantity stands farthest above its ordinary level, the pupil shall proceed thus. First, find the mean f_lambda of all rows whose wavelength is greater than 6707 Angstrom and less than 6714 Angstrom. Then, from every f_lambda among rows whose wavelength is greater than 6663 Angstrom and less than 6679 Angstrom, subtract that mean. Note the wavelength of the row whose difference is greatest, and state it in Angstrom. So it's 6671.87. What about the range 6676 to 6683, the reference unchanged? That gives 6676.48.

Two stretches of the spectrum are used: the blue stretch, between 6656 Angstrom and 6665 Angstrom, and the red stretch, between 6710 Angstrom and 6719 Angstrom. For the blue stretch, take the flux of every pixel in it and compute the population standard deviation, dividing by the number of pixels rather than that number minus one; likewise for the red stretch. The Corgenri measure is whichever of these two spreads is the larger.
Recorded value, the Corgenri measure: 0.15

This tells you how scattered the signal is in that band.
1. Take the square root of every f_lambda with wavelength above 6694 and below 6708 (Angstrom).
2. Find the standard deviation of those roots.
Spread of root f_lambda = 0.015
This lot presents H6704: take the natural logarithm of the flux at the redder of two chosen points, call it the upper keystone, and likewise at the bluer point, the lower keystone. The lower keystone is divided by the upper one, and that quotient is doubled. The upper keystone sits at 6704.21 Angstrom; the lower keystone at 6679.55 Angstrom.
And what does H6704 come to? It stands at 2.00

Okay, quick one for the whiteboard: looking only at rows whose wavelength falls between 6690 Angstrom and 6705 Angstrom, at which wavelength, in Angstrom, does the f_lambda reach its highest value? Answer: 6701.12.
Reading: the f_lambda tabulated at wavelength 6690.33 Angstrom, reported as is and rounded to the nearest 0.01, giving 16.71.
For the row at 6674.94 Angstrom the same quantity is 17.03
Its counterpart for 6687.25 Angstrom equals 16.81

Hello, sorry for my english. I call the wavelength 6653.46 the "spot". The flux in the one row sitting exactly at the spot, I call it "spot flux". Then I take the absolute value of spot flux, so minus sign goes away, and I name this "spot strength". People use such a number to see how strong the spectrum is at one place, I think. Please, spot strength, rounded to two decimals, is 17.08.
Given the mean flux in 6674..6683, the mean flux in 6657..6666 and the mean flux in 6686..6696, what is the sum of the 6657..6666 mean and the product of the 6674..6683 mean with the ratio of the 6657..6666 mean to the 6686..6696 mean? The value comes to 33.7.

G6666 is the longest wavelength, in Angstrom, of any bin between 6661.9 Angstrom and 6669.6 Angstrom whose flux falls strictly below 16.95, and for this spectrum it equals 6667.26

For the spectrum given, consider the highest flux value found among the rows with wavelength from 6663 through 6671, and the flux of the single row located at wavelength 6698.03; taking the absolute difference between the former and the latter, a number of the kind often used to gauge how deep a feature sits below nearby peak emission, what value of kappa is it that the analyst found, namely 0.31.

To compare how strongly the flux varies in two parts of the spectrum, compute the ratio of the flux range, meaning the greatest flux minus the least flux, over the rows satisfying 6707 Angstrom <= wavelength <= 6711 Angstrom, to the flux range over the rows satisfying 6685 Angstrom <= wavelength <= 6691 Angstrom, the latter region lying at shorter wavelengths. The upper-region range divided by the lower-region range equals 1.5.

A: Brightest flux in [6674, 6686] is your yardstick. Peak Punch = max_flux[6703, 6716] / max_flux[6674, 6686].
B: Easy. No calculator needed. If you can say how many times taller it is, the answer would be 0.985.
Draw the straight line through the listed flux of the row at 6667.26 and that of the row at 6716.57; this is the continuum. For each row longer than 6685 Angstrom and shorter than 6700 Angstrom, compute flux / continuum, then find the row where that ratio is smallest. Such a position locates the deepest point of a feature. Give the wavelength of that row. 6693.41 Angstrom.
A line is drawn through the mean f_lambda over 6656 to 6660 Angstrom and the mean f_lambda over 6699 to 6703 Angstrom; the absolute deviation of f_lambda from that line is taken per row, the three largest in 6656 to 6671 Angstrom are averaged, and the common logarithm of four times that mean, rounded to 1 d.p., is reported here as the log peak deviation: 0.0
